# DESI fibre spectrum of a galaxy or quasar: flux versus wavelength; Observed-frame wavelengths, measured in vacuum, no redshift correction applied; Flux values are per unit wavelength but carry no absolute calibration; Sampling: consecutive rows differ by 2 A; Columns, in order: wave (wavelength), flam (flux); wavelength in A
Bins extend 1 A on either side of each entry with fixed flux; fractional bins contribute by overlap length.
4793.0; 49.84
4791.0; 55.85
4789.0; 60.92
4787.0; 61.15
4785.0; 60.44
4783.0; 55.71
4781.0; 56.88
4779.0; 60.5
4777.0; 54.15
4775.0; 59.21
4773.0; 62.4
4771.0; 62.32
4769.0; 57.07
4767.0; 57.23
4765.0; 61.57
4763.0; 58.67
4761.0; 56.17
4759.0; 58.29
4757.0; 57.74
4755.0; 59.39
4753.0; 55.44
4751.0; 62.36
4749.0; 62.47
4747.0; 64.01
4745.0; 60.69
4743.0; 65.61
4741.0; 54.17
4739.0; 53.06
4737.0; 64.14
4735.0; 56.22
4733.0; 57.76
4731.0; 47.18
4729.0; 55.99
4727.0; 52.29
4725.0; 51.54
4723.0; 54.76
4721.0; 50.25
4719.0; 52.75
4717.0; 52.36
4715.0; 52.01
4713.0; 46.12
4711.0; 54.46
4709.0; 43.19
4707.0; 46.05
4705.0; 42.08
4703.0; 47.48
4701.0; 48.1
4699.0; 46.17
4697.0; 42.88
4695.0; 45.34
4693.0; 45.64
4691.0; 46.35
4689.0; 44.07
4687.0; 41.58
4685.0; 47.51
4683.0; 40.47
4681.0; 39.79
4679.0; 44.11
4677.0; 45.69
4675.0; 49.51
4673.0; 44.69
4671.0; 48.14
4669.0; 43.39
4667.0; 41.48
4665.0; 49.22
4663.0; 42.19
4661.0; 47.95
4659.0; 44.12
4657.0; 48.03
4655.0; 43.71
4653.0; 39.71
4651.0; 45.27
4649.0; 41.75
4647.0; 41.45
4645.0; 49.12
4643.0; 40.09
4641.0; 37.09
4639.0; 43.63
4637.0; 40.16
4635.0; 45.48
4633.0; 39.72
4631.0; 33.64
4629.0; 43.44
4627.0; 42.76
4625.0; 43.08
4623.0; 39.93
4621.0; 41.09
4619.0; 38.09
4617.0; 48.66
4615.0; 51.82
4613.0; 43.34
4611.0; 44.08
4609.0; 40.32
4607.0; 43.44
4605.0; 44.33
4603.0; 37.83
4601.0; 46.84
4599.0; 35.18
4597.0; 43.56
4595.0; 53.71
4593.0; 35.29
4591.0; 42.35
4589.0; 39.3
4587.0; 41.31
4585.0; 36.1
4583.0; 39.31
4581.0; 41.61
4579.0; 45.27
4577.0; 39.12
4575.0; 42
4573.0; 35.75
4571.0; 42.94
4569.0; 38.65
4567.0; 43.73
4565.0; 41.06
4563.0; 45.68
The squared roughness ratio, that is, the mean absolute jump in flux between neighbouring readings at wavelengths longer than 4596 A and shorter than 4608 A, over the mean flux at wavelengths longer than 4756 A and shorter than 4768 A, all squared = 0.016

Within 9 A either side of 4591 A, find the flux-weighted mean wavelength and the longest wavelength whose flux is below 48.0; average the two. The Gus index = 4595.1 A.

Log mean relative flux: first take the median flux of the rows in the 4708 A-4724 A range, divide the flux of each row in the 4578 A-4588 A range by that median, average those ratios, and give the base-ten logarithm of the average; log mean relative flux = -0.108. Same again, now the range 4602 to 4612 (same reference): -0.094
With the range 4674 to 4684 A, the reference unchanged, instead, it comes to -0.075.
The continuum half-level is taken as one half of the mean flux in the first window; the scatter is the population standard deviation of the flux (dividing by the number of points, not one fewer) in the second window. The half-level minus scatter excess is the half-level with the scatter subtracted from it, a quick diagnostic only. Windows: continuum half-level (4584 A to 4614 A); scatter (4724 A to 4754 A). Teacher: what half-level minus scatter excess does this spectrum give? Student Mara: 15.6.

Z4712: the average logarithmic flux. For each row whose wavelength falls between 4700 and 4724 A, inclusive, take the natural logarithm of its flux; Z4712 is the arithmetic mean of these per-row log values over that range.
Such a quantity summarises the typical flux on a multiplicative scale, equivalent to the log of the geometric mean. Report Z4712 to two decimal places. 3.89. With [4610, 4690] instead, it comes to 3.77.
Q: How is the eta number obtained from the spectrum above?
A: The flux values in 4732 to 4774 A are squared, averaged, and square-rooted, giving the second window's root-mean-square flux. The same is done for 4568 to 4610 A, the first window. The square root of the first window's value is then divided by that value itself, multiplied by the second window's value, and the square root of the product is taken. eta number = 3.0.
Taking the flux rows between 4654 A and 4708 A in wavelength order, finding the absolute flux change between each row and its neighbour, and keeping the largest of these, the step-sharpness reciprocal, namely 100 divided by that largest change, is 13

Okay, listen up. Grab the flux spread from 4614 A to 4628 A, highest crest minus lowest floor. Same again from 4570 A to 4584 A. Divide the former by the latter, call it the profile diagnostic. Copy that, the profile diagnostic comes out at 1.44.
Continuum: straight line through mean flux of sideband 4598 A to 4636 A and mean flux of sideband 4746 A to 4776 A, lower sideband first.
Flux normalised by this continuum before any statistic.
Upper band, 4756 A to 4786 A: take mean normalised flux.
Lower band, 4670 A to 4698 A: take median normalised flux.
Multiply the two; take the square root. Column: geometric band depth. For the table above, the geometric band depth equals 0.92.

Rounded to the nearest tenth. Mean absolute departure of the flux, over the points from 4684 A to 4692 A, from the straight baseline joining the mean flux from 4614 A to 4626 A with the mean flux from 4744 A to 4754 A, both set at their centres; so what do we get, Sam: 8.0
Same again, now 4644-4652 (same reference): 4.1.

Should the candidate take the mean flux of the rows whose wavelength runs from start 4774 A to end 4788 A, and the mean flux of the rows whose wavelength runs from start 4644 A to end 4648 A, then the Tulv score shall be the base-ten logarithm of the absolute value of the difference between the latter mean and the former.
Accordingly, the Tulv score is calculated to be 1.1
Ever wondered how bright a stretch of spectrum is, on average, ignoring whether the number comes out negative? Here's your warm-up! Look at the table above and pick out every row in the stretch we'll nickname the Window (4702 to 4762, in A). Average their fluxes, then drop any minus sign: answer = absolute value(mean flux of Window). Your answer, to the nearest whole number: 55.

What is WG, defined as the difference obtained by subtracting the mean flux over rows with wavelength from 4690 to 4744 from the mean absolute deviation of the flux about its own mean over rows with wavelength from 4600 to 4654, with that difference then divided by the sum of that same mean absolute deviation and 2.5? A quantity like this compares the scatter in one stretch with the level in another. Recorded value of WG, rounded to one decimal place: -8.6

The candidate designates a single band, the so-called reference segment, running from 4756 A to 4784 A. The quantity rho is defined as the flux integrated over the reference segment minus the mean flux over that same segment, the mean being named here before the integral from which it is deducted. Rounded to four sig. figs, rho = 1577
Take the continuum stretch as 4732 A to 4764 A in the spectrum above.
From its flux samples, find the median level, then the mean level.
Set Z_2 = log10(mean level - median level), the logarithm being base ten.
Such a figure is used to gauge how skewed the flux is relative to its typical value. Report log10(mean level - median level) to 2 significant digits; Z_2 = -0.18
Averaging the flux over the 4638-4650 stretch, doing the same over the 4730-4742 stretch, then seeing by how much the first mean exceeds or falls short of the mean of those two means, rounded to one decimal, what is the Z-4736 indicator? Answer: -6.6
